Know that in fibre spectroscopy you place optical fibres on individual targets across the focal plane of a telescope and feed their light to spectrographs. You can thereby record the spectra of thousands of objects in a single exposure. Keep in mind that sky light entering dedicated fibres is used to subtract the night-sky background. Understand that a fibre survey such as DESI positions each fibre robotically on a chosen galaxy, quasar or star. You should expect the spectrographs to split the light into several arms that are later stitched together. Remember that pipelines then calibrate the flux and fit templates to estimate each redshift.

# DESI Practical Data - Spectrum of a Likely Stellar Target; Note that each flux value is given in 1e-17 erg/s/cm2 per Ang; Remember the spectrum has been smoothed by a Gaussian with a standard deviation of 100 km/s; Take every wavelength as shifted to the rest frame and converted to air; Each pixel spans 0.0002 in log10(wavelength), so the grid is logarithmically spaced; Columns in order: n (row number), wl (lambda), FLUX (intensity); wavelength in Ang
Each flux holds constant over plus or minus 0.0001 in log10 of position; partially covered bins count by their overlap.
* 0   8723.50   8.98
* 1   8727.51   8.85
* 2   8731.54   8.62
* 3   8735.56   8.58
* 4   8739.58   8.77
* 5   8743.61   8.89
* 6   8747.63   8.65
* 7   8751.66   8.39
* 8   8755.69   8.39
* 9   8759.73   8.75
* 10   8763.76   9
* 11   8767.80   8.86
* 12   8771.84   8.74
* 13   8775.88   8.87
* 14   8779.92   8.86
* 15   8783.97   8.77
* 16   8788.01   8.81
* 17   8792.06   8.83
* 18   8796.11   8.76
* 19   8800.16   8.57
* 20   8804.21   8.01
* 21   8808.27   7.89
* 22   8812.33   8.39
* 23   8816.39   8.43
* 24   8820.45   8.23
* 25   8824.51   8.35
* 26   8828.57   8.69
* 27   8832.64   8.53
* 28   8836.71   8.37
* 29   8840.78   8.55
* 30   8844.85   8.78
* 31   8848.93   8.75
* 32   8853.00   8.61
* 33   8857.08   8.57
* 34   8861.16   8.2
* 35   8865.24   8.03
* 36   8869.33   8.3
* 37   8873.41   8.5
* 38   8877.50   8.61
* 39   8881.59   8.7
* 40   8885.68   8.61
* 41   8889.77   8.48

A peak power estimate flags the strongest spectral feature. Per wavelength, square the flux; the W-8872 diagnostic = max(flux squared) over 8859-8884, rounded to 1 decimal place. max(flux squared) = 75.7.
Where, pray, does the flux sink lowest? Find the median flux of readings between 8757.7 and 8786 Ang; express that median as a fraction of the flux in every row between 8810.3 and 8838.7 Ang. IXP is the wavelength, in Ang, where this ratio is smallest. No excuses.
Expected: 8828.57 Ang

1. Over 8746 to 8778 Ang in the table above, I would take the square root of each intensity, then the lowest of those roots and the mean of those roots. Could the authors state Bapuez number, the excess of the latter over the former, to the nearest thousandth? 0.054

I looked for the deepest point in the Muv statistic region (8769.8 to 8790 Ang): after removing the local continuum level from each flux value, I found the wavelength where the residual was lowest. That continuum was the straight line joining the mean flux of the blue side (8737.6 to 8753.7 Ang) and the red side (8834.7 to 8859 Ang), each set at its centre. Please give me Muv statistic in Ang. 8771.84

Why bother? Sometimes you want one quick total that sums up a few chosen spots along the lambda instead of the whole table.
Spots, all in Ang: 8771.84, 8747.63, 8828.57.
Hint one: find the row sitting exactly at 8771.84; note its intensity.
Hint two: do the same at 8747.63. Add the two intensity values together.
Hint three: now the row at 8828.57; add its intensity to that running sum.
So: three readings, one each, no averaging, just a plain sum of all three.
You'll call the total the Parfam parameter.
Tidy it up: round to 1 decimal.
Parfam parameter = 26.1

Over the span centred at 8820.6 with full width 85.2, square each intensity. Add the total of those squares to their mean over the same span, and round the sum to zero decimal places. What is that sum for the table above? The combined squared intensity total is 1599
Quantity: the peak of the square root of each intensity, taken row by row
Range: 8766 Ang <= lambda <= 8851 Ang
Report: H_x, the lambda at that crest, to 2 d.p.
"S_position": 8775.88 Ang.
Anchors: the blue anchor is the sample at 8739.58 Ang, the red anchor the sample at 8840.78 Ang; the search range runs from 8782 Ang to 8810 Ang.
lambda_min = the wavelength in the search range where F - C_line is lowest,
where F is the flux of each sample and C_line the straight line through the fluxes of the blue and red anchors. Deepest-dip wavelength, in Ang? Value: 8808.27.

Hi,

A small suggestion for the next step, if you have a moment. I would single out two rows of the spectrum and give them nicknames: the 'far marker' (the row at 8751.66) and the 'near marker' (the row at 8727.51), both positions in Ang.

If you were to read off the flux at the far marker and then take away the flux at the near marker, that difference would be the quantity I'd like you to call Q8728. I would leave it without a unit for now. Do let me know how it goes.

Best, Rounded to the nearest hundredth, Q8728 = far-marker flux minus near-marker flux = -0.46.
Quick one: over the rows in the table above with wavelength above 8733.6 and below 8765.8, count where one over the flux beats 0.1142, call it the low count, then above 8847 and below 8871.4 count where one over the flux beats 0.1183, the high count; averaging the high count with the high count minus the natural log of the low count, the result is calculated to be 2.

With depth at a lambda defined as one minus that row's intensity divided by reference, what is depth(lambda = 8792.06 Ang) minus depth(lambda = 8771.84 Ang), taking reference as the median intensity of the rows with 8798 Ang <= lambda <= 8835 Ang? -0.01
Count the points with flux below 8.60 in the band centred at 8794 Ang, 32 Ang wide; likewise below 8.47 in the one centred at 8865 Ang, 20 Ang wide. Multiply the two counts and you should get 9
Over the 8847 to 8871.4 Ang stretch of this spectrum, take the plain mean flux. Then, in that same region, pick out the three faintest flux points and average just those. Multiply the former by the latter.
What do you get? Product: 69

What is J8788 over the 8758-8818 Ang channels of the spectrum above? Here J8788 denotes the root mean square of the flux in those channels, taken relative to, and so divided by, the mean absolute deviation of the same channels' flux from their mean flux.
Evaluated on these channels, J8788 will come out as 34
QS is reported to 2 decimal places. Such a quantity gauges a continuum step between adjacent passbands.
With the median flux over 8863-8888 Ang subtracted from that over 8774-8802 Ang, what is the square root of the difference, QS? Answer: 0.50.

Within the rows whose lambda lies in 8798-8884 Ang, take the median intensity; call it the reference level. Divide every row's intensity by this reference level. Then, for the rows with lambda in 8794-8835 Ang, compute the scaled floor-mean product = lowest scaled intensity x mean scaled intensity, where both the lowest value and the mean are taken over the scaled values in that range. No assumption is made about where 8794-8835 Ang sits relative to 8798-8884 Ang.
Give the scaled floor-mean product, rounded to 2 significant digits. 0.92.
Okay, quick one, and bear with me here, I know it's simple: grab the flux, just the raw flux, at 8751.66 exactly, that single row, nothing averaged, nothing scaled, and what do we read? 8.39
